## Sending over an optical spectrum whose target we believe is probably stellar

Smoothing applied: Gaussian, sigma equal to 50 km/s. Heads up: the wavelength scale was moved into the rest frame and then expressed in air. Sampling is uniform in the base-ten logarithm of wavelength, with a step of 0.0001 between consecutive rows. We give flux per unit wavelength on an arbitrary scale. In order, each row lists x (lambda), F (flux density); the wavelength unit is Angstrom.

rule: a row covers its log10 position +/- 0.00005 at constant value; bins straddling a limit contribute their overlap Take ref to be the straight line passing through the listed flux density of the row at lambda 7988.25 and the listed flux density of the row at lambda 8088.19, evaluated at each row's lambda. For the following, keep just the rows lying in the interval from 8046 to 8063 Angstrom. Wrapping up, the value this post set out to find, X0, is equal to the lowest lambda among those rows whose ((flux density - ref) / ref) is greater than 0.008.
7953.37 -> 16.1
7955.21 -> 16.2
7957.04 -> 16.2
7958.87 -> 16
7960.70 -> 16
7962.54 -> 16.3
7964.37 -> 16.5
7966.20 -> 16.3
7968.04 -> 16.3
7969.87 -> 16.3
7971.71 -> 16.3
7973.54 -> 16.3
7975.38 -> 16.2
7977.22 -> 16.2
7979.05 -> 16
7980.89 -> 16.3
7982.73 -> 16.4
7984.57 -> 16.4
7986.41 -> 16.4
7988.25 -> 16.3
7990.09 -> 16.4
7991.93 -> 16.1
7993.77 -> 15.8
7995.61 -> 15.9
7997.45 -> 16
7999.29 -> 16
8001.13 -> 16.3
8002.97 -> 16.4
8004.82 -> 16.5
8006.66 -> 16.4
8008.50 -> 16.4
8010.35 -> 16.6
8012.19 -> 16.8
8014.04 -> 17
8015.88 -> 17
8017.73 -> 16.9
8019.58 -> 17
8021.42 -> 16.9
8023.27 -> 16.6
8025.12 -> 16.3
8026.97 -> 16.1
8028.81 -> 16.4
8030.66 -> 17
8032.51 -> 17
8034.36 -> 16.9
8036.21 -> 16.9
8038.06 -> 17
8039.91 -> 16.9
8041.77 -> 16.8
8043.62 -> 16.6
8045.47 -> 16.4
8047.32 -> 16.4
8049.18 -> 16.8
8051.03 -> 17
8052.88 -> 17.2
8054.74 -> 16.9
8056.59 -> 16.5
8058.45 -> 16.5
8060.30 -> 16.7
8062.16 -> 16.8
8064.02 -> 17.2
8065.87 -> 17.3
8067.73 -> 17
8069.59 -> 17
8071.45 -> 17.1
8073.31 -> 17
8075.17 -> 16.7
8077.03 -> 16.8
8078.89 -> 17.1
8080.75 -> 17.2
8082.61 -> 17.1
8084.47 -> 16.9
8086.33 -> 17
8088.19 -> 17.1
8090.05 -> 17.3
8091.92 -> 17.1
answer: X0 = 8051.03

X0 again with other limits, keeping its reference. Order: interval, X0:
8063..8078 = 8064.02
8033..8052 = 8034.36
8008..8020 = 8012.19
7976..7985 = 7982.73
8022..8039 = 8030.66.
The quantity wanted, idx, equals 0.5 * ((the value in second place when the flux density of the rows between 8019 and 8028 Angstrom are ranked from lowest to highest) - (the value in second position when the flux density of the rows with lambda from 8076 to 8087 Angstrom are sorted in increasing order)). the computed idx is -0.3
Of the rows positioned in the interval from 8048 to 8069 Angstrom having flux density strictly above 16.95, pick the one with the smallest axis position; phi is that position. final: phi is 8051.03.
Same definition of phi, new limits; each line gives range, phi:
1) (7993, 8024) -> 8014.04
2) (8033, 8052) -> 8038.06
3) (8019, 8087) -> 8019.58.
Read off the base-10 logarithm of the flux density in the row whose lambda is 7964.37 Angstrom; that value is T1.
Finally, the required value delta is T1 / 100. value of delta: 0.0122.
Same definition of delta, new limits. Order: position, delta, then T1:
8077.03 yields 0.0123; 1.225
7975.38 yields 0.0121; 1.210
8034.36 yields 0.0123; 1.228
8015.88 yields 0.0123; 1.230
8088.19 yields 0.0123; 1.233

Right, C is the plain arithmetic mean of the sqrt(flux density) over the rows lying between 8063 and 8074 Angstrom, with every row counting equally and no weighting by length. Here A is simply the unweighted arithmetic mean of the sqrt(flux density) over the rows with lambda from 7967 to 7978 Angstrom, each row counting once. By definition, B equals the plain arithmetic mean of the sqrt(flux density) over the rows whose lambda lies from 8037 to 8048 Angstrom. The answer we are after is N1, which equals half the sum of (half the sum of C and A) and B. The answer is 4.08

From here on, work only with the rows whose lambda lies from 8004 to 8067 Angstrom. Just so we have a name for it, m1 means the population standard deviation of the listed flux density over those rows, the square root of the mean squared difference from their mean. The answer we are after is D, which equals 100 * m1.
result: 29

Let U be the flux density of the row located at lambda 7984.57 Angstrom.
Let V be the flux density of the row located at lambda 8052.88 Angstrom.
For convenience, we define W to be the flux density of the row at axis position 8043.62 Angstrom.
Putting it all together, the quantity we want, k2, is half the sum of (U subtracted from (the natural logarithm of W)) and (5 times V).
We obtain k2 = 36.2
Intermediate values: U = 16.4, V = 17.2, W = 16.6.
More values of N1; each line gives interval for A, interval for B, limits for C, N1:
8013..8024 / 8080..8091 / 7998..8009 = 4.11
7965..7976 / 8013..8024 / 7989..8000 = 4.07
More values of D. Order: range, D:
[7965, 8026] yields 31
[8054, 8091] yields 23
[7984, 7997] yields 24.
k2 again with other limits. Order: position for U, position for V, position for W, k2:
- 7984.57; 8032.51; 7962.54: 35.7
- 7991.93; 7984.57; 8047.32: 34.3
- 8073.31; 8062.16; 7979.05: 34.9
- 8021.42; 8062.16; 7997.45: 34.9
